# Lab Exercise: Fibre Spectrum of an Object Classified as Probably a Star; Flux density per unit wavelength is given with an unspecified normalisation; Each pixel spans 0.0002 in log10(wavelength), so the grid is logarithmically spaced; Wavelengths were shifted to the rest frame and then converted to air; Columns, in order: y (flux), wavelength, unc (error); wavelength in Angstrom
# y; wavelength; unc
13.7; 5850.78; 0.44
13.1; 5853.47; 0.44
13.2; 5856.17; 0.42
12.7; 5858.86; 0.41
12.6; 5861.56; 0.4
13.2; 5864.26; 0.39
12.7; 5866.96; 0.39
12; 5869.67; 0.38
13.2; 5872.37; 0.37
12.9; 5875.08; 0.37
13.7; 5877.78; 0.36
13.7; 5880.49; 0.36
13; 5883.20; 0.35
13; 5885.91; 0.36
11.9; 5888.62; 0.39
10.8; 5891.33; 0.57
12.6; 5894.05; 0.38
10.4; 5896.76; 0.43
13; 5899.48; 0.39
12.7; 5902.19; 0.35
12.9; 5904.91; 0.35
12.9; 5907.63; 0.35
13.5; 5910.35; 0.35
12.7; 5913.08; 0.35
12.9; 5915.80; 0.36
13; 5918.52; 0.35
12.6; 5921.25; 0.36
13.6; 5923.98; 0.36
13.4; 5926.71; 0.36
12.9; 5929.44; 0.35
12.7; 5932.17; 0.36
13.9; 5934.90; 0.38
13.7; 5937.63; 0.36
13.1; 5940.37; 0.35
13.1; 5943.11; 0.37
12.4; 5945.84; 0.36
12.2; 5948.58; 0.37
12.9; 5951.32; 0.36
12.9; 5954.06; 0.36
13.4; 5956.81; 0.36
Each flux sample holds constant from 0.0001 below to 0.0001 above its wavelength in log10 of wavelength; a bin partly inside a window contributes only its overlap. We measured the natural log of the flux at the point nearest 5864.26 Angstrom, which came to 2.580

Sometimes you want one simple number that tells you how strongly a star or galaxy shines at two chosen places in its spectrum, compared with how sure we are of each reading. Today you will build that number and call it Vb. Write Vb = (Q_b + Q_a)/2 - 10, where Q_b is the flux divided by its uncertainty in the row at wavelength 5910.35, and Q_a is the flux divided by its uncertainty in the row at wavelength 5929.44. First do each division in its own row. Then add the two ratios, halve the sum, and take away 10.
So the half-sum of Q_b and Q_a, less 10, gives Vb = 27.7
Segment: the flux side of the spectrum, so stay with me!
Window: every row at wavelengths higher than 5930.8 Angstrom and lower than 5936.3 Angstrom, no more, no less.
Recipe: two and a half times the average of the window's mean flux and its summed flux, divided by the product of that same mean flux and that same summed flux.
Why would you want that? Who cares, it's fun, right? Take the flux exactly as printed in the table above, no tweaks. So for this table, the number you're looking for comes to 0.141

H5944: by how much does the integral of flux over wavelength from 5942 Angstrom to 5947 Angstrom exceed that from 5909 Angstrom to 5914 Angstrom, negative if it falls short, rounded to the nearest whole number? -2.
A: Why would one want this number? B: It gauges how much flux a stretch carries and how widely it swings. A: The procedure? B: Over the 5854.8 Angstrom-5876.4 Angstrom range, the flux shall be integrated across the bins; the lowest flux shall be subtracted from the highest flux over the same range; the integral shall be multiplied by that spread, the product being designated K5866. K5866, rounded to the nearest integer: 332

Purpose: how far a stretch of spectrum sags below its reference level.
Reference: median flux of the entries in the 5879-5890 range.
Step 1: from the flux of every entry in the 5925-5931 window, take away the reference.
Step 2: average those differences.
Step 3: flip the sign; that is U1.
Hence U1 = -0.2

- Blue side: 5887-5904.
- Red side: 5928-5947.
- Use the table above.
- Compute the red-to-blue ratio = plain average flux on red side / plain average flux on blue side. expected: 1.10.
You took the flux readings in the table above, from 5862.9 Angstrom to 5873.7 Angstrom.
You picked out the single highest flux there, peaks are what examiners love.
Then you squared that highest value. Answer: 174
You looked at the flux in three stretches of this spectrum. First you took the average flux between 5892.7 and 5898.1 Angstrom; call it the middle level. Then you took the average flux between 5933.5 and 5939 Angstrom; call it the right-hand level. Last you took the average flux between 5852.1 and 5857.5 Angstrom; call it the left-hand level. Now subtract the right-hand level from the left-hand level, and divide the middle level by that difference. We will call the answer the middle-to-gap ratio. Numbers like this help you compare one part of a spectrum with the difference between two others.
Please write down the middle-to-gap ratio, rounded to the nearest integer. -18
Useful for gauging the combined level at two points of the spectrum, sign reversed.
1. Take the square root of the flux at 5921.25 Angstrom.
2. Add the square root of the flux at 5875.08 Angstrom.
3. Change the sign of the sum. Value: -7.14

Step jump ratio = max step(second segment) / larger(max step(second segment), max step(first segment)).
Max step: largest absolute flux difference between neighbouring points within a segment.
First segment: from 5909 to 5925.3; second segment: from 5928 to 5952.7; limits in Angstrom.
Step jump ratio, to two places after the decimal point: 1.00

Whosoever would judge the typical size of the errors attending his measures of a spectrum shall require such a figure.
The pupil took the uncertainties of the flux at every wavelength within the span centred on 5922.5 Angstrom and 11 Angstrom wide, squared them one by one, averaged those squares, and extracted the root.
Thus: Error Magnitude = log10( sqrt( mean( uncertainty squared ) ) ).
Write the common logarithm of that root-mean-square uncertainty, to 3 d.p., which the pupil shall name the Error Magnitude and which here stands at -0.447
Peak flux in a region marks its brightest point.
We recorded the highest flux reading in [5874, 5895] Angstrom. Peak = 13.7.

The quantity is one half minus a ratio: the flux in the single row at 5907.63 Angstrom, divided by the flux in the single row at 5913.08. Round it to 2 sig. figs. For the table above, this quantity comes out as -0.52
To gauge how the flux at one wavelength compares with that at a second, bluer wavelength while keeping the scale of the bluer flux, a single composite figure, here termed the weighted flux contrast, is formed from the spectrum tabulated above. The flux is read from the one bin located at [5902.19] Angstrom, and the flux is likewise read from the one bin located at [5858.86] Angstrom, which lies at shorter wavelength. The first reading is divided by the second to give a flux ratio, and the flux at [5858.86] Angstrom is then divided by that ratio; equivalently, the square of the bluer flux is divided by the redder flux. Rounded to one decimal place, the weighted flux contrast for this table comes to 12.7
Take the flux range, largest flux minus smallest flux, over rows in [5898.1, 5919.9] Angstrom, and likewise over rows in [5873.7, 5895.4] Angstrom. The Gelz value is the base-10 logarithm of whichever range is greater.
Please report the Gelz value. 0.46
